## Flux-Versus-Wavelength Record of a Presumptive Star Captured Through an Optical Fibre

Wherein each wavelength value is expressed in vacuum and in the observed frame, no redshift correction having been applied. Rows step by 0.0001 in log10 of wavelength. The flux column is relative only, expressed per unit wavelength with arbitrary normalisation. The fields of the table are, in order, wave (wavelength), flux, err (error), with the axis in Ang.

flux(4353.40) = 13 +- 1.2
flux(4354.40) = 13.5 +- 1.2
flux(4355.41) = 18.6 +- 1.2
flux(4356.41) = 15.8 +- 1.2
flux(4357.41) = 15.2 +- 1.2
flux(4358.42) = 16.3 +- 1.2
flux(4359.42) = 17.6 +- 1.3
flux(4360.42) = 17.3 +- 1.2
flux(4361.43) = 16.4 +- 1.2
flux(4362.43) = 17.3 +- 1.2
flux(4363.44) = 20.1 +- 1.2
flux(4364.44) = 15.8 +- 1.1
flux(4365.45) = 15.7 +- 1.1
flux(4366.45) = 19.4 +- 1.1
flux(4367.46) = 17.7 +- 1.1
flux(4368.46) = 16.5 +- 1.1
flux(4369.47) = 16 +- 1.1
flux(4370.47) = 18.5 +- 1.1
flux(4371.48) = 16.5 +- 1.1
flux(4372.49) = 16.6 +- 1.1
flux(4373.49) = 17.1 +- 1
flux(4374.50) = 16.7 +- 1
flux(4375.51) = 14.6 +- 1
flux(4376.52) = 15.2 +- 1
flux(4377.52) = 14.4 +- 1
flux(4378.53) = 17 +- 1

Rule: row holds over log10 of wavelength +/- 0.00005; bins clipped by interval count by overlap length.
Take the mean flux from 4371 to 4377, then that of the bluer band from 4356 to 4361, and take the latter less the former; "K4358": 0.3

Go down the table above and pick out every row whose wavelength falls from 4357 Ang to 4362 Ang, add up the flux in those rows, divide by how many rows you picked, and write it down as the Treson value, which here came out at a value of 16.6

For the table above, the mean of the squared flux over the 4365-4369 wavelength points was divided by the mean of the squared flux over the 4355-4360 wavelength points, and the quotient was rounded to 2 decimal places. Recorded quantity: 1.08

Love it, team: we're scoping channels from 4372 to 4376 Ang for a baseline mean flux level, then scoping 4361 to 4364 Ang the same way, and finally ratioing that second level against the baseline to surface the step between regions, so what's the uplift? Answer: 1.104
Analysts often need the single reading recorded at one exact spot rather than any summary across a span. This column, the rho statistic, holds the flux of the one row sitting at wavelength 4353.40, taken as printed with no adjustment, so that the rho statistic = 13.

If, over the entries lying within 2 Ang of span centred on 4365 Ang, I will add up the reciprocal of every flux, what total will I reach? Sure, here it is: 0.13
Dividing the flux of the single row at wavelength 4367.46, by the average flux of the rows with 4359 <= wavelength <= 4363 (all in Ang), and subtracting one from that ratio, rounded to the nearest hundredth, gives 0.03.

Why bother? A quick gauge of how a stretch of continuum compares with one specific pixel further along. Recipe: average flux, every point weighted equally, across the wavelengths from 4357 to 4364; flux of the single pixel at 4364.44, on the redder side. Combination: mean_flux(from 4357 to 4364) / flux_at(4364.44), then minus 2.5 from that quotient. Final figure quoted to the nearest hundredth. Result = -1.41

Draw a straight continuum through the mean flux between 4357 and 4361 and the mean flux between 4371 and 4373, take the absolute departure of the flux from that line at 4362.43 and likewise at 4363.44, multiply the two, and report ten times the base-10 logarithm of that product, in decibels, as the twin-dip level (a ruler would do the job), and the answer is 4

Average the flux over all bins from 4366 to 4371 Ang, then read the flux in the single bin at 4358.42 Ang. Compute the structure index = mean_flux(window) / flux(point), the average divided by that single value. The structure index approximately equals 1.08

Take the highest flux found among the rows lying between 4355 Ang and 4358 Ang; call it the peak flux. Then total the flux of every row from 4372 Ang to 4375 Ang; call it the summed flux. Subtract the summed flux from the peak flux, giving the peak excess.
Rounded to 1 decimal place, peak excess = -31.8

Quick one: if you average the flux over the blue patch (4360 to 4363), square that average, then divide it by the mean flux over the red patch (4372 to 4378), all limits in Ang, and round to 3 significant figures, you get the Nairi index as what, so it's 18.3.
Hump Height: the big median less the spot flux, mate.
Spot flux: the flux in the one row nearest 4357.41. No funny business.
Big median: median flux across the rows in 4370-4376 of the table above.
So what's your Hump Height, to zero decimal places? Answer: 1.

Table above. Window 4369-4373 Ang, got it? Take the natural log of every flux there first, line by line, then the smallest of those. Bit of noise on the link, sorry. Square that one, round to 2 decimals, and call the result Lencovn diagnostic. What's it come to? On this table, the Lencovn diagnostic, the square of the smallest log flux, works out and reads 7.69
